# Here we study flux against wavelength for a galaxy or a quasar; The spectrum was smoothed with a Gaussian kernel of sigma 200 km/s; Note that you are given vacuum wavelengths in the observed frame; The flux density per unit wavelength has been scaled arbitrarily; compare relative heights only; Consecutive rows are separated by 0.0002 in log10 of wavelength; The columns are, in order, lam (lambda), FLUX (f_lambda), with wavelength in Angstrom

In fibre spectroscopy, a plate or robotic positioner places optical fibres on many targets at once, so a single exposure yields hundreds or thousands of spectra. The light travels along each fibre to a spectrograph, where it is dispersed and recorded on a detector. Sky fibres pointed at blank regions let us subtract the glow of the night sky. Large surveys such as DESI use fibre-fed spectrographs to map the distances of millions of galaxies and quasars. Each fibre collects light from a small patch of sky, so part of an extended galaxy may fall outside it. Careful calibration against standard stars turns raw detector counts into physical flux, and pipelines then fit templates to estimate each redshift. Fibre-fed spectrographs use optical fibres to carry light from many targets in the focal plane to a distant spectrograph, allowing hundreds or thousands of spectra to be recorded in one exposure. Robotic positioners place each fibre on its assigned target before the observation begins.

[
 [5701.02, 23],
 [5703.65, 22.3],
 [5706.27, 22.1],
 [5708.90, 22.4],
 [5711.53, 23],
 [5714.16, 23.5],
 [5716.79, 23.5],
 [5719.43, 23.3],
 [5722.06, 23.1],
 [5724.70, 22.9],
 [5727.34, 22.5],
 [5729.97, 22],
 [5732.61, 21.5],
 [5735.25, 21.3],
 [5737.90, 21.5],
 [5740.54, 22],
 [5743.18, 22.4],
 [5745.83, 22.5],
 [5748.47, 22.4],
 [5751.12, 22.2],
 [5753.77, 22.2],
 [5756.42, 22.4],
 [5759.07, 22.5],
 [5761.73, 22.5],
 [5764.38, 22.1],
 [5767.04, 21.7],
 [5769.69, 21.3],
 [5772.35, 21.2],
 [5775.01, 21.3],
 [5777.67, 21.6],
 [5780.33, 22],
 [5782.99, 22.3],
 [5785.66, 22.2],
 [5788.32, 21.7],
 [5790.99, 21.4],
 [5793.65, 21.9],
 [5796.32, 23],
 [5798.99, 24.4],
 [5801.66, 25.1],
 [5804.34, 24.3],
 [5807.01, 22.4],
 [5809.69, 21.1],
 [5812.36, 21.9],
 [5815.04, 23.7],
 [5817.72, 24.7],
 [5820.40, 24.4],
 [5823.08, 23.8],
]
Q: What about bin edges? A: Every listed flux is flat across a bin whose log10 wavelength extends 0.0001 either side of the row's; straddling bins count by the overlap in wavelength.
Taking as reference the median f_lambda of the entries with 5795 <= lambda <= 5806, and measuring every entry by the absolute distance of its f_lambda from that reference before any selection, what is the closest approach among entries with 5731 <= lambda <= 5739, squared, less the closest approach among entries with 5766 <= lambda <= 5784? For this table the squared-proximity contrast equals 6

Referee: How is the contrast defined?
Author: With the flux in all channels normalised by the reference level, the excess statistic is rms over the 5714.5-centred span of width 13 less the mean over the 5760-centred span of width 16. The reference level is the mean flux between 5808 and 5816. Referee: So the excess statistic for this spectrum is 0.04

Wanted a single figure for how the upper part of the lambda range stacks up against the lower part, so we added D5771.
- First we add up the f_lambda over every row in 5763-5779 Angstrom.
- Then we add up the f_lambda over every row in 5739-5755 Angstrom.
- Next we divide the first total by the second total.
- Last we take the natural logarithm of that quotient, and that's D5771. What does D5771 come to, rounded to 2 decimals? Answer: -0.03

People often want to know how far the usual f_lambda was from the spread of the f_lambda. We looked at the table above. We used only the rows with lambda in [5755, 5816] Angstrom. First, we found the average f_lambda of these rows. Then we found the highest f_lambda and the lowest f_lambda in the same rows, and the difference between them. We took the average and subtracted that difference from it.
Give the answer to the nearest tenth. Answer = 18.3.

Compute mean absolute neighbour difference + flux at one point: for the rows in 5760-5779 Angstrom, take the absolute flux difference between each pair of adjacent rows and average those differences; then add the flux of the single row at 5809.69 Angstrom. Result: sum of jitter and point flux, 21.4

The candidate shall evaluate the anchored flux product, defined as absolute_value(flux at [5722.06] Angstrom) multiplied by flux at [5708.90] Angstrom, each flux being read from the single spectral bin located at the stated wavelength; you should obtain 517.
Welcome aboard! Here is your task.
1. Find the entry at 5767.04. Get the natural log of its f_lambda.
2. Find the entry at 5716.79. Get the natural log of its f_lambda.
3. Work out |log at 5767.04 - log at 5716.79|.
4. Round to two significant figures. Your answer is 0.080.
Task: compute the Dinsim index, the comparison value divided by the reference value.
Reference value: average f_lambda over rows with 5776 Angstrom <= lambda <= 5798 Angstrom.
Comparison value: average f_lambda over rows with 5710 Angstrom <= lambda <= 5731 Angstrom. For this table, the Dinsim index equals 1.04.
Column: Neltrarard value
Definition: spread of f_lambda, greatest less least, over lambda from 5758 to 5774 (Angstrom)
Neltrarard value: 1.3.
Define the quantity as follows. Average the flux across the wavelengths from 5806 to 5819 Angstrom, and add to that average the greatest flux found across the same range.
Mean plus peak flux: 47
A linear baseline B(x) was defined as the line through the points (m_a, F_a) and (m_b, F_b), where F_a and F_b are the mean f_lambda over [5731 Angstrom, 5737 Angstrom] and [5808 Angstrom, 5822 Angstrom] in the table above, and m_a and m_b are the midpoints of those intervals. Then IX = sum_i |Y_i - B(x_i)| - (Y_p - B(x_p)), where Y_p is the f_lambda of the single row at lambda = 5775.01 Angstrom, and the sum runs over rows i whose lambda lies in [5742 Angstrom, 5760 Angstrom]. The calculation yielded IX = 5.2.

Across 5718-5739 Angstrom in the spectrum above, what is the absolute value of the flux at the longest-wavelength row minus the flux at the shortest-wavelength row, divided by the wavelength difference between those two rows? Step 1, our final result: 0.10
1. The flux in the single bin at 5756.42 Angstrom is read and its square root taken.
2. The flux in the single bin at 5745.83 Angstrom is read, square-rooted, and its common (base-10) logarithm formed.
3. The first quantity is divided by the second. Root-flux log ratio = 7.00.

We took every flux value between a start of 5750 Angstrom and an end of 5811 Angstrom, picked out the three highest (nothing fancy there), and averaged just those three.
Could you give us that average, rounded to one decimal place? 24.6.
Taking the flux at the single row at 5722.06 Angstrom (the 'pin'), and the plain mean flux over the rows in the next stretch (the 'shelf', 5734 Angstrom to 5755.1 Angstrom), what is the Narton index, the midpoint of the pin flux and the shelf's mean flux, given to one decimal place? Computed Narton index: 22.6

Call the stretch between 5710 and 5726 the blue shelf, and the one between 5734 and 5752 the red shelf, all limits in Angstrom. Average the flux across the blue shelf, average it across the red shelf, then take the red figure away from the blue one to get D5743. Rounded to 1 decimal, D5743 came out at 1.2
